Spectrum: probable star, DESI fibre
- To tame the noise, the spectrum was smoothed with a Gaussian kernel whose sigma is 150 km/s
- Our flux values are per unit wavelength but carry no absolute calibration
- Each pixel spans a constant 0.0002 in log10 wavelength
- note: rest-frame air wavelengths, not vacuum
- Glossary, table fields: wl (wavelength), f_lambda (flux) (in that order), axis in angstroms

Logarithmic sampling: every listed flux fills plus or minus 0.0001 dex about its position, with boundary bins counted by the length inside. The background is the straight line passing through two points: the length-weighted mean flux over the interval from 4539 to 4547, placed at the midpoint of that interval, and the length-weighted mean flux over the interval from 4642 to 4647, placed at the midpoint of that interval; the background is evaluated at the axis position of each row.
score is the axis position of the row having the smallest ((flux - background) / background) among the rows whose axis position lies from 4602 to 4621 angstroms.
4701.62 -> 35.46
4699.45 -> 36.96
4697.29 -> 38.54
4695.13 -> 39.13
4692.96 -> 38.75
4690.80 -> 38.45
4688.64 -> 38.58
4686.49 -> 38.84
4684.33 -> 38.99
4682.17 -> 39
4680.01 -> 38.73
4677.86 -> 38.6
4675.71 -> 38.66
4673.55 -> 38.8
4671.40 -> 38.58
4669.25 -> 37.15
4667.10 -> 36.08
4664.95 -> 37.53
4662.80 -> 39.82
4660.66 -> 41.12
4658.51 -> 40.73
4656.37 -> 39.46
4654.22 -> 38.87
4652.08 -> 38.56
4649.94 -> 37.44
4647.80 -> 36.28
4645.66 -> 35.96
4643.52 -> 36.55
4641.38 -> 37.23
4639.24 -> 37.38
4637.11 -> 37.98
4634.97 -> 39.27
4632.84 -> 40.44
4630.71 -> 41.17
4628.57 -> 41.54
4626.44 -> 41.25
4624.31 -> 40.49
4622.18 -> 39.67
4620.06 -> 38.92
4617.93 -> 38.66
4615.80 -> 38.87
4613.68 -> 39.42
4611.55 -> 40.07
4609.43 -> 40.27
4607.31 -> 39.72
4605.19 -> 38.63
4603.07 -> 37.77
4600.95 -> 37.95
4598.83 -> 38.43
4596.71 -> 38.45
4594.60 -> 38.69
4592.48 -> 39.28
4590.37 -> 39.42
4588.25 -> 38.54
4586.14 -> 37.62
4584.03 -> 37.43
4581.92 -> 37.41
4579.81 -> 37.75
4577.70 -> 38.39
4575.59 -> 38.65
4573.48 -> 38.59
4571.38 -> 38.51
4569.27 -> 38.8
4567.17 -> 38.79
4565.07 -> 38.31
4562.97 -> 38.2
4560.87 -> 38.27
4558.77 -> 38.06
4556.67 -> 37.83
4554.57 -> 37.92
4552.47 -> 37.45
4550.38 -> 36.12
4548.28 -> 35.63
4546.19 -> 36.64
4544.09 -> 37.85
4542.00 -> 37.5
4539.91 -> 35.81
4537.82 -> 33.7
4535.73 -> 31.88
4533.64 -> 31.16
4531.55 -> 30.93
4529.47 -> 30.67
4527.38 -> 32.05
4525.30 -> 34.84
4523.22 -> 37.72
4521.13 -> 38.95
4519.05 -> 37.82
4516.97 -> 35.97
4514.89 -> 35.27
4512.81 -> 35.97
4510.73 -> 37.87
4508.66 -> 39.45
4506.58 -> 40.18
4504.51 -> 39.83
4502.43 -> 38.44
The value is 4603.07 angstroms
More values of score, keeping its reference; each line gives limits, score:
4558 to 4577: 4558.77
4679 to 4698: 4690.80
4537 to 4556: 4537.82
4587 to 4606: 4603.07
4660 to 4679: 4667.10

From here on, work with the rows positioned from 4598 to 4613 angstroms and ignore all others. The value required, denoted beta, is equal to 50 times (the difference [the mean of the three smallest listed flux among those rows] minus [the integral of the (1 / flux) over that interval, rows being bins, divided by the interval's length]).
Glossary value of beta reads 1901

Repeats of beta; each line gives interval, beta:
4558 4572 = 1908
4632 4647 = 1828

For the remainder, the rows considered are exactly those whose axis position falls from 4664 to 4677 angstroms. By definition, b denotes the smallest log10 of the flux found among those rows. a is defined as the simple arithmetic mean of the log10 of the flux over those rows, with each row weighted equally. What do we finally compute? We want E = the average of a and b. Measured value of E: 1.57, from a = 1.58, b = 1.56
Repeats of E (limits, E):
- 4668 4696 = 1.58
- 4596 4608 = 1.58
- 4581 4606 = 1.58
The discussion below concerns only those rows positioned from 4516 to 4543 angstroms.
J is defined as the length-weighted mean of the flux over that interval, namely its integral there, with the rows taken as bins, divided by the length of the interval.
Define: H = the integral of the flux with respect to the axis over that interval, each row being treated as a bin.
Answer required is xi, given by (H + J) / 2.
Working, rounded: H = 932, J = 34.5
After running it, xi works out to 483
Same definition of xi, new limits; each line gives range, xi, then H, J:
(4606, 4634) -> 580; 1121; 40.0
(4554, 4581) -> 536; 1034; 38.3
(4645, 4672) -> 536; 1034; 38.3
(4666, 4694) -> 557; 1075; 38.4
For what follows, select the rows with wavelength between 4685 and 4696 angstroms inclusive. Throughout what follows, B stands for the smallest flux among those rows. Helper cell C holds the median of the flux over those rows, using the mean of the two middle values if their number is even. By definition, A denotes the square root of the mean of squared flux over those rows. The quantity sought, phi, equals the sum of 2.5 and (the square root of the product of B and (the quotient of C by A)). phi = 8.70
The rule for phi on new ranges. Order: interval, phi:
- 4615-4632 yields 8.72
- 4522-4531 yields 8.00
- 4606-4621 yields 8.72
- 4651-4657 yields 8.70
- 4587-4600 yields 8.68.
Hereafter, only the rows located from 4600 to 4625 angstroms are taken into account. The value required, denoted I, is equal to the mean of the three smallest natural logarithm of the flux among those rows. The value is 3.64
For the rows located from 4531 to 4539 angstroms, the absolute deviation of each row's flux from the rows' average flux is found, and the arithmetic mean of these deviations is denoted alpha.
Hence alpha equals 0.9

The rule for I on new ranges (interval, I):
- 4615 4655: 3.59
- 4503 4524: 3.58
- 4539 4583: 3.58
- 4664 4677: 3.61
